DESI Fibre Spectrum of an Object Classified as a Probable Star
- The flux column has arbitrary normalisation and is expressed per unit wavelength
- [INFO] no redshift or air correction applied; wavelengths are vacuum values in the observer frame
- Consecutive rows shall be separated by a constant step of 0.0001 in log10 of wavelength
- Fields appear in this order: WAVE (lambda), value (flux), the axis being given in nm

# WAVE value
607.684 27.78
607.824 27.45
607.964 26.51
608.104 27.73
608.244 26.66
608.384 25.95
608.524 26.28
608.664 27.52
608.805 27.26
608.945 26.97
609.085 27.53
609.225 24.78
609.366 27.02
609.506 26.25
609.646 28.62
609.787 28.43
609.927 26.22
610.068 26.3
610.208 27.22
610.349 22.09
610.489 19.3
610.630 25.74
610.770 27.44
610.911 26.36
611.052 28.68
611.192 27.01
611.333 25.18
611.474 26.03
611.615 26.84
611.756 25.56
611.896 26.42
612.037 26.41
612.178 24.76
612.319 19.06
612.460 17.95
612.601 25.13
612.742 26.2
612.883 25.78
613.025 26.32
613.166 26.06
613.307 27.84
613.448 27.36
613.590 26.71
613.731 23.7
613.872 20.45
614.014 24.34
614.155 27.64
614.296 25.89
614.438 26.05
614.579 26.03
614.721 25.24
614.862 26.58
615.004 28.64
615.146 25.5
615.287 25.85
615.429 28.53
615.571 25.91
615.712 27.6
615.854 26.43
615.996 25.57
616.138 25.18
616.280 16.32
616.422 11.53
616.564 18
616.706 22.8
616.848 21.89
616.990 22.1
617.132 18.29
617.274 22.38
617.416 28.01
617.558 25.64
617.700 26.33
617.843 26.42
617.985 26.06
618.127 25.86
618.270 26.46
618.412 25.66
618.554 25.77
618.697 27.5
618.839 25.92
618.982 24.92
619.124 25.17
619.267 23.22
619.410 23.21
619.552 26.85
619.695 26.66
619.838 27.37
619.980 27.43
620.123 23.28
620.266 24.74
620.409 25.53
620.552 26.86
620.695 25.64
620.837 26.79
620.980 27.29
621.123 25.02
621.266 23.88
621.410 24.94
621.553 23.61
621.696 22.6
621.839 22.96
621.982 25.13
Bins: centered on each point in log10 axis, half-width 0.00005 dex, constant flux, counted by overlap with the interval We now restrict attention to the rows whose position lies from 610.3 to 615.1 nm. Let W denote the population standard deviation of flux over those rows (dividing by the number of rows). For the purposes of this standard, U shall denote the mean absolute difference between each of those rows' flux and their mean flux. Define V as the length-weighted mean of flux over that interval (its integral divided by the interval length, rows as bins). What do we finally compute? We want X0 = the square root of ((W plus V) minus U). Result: 5.11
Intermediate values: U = 1.8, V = 25.3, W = 2.6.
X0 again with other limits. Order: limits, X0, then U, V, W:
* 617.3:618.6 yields 5.13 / 0.5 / 26.1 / 0.7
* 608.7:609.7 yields 5.22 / 0.8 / 26.9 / 1.1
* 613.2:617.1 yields 5.04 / 2.9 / 24.4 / 3.9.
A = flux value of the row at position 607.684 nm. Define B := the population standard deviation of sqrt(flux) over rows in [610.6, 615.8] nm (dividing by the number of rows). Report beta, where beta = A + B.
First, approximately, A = 27.78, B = 0.235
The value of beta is 28.0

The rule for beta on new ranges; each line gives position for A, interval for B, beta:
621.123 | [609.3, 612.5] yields 25.3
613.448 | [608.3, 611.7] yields 27.6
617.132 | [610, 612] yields 18.5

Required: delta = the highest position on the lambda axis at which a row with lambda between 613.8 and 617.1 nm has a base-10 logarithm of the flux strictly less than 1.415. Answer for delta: 616.990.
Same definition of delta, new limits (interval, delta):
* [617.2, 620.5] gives 620.409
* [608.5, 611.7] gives 611.333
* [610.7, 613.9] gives 613.872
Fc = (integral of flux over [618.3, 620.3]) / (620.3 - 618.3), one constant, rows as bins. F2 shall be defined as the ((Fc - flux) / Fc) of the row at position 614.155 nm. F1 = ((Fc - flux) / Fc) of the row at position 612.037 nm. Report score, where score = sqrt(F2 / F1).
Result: 1.58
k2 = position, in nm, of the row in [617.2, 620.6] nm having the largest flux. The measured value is 617.416 nm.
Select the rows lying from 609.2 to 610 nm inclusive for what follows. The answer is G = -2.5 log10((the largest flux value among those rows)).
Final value -3.64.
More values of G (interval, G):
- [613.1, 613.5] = -3.61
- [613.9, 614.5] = -3.60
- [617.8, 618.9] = -3.60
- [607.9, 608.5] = -3.61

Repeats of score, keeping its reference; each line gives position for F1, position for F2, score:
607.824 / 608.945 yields 0.86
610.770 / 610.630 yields 0.29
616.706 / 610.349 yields 1.12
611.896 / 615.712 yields 1.55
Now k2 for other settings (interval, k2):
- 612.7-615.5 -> 615.004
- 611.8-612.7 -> 611.896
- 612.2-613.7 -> 613.307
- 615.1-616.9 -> 615.429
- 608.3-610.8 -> 609.646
